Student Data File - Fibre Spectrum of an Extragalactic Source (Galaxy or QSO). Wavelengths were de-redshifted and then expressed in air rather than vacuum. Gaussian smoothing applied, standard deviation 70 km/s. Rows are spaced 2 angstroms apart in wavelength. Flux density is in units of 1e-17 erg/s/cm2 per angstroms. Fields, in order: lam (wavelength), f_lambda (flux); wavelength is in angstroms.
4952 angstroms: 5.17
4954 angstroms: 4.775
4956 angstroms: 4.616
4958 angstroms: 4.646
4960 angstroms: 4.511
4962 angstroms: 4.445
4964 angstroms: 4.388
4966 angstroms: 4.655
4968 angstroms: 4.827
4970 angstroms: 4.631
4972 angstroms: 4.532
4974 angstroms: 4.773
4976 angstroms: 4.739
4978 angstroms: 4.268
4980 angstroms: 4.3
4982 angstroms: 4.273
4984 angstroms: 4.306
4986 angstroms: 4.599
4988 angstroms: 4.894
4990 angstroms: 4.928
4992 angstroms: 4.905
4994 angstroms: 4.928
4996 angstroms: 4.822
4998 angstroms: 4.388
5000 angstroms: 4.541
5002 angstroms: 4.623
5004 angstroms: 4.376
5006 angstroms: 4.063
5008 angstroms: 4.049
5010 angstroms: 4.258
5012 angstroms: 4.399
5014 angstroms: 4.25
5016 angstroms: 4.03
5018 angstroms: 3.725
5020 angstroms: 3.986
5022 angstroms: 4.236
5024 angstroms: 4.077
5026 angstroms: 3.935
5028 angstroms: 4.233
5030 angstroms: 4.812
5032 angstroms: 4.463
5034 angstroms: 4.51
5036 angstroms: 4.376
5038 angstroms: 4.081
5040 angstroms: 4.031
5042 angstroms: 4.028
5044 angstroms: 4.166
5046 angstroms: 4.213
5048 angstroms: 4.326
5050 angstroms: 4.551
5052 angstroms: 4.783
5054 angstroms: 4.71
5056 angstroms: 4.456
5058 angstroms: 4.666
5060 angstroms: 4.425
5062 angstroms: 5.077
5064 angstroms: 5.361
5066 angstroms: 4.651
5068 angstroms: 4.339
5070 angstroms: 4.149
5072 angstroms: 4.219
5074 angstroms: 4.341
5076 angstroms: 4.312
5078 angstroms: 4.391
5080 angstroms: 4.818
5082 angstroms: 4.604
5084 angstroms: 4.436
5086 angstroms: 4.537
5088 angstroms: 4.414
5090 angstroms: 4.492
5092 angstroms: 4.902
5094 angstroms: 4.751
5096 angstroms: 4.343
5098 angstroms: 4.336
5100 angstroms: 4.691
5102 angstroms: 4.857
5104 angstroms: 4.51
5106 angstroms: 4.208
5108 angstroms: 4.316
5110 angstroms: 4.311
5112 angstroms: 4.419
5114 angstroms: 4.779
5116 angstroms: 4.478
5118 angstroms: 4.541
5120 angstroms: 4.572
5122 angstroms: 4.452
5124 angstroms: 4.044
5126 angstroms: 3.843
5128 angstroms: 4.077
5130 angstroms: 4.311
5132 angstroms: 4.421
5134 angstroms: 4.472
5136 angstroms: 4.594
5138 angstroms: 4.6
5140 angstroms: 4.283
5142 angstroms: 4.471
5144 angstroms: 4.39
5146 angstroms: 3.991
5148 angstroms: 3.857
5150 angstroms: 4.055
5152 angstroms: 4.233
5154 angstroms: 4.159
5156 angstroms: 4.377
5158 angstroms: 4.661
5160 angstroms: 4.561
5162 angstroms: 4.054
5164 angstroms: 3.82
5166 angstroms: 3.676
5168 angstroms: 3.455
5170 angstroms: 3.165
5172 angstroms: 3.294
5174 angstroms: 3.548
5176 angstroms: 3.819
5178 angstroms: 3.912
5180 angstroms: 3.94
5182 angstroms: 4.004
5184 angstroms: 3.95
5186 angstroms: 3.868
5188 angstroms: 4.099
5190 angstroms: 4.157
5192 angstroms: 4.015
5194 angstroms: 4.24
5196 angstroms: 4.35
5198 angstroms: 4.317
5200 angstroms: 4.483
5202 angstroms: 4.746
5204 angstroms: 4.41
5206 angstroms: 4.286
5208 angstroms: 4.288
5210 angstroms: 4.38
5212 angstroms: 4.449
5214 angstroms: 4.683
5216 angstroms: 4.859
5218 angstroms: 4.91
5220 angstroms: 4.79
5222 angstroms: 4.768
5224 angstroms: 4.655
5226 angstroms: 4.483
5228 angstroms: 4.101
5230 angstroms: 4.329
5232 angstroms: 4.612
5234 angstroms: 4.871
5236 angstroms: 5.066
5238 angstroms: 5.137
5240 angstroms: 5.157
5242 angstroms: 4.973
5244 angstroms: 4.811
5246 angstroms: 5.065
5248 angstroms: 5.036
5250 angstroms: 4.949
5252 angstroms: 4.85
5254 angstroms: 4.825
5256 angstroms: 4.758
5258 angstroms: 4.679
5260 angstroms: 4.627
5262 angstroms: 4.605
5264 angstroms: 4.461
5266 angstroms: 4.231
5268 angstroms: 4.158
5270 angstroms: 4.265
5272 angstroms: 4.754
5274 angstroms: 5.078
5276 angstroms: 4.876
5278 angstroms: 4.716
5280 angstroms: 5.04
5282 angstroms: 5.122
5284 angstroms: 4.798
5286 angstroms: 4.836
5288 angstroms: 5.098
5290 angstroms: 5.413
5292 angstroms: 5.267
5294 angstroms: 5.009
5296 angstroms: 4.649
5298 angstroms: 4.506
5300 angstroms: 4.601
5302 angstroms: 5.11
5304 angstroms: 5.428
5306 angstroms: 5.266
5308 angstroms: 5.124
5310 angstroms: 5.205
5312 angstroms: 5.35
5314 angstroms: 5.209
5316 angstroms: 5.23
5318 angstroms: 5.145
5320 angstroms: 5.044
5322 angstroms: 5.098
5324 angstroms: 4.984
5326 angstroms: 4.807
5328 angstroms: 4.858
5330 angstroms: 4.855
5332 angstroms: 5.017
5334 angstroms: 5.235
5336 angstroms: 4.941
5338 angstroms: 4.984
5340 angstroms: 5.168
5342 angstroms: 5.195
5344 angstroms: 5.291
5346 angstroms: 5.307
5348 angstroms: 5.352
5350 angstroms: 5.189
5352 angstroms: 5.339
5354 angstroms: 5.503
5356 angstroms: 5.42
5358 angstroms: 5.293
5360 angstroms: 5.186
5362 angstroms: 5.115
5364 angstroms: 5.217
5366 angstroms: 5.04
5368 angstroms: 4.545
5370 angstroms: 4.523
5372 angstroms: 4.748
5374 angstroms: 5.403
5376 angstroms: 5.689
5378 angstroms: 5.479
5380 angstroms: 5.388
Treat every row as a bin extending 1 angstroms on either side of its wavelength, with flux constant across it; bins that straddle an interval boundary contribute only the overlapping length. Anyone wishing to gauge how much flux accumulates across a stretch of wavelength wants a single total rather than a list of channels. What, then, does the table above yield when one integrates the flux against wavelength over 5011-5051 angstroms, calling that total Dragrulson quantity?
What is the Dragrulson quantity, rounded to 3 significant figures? 169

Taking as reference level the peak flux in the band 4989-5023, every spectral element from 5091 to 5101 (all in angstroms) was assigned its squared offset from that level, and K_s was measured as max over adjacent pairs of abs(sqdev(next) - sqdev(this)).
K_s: 0.31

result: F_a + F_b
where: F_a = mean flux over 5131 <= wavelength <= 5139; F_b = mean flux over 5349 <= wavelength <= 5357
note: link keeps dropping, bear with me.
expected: 9.88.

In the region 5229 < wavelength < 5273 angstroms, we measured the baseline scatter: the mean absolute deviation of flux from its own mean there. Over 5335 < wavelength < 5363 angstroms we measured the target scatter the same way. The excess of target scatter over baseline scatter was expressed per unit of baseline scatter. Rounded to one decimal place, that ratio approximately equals -0.5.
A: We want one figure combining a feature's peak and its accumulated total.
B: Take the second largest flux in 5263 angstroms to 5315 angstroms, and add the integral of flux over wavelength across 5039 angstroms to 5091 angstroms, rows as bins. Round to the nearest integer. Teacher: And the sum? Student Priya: 238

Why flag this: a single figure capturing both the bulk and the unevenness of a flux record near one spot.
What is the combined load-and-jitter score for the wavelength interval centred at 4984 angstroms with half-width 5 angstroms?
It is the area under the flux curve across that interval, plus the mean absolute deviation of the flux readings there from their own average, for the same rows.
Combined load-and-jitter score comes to 45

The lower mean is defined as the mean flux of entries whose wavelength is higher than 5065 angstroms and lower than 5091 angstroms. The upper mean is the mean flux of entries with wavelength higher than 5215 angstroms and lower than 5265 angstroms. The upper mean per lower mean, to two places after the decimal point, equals 1.08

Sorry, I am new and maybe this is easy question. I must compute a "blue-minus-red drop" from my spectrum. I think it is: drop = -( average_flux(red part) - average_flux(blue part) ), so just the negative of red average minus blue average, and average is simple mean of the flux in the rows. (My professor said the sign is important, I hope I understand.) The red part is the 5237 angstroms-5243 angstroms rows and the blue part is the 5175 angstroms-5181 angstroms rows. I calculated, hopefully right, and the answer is -1.20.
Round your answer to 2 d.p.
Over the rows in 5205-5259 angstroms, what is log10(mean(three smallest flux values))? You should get 0.63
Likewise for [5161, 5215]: 0.52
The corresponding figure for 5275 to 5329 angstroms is 0.66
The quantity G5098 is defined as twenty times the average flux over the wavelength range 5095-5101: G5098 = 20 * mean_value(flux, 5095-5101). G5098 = 89.1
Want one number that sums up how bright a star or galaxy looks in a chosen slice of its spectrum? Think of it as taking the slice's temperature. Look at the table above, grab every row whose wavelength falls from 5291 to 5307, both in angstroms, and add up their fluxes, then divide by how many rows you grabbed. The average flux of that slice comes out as 4.98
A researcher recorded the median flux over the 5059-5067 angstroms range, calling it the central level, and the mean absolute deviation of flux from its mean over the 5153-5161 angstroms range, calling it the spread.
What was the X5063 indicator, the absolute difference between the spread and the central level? 4.69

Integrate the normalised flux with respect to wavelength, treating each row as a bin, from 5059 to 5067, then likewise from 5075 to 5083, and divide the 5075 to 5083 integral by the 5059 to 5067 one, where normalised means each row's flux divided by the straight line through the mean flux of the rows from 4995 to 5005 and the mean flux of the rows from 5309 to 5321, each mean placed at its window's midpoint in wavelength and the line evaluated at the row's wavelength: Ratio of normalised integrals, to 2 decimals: 0.92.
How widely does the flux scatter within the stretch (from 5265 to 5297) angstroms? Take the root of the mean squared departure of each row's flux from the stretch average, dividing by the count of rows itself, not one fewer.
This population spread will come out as 0.35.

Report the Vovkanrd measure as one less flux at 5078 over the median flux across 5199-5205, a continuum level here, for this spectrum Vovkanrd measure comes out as 0.02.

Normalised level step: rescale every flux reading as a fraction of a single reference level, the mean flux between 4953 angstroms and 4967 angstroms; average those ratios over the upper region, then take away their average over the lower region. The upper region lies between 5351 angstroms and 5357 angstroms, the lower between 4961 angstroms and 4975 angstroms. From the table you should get 0.178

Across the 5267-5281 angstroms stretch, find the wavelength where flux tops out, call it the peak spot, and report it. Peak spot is 5274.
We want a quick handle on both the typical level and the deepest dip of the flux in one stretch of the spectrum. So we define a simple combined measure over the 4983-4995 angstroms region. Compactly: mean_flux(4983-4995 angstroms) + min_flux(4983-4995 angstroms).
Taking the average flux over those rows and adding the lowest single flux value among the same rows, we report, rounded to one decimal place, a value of 9.1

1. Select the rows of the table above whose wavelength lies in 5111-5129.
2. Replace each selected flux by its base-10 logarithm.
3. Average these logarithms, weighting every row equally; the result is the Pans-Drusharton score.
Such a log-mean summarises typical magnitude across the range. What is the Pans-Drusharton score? 0.638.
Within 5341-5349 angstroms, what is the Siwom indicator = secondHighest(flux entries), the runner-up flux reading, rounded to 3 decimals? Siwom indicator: 5.307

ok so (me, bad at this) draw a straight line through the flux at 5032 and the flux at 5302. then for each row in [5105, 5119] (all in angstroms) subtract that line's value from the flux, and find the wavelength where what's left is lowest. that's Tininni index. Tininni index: 5106 angstroms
